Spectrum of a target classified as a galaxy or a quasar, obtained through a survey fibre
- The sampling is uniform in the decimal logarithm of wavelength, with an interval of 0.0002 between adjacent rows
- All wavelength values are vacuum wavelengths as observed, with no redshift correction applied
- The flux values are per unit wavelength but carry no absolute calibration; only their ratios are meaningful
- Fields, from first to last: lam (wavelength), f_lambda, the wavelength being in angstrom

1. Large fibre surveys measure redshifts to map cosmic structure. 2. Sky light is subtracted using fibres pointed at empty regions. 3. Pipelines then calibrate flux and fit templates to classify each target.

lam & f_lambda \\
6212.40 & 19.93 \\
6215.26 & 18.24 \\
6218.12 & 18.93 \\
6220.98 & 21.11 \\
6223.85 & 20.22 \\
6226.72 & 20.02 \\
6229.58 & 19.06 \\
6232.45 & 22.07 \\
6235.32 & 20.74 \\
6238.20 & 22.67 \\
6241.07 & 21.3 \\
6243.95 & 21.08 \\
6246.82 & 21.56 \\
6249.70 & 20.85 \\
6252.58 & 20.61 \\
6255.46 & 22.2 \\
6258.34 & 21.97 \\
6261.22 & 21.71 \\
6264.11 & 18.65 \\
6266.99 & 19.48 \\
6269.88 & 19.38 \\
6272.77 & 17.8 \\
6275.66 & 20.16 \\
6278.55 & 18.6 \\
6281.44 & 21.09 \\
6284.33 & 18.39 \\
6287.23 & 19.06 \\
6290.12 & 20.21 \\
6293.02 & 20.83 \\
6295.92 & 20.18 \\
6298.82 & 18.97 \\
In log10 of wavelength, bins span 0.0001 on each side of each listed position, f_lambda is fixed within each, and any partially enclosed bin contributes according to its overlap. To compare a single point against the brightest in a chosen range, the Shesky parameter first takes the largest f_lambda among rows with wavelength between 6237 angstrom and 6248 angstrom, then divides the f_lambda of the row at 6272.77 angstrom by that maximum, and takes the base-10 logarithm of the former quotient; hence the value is -0.11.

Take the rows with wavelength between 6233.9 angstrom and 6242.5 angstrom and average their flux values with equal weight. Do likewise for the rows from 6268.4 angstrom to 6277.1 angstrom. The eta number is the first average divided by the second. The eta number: 1.13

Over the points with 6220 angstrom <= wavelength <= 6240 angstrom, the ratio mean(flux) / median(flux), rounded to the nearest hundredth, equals 1.00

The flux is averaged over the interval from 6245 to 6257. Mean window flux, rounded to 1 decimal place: 21.3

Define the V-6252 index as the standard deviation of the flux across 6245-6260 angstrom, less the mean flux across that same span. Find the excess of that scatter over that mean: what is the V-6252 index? -20.8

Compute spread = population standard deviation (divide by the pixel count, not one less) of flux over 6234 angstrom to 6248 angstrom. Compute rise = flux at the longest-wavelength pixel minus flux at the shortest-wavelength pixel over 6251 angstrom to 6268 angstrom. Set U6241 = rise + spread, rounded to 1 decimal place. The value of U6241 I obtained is -0.5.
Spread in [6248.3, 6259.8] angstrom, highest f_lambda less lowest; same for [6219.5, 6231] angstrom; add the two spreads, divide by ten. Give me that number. 0.36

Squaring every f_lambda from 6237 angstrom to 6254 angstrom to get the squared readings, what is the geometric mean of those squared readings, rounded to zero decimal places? 455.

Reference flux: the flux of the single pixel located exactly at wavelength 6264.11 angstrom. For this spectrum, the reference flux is 18.65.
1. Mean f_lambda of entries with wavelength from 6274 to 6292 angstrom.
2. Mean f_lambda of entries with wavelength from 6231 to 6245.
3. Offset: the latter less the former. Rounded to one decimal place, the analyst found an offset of 2.0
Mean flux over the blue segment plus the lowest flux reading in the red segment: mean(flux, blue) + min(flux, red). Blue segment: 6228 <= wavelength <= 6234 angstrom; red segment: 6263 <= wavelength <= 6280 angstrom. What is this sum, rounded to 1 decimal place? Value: 38.4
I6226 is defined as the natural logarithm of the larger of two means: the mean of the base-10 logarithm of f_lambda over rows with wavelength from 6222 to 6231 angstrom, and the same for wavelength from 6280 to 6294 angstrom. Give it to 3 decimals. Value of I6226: 0.261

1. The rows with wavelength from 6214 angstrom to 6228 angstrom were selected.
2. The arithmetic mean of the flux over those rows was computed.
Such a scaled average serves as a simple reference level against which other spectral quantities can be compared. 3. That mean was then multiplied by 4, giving 79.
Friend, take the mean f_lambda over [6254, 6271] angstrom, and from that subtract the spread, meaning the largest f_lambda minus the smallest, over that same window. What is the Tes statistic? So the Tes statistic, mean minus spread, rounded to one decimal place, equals 17.0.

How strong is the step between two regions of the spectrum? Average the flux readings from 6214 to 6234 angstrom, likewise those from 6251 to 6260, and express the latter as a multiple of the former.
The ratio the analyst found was 1.08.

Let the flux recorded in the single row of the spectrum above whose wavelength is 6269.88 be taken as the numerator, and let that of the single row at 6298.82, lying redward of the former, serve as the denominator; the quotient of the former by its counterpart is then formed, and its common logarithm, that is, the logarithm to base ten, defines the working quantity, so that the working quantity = 0.01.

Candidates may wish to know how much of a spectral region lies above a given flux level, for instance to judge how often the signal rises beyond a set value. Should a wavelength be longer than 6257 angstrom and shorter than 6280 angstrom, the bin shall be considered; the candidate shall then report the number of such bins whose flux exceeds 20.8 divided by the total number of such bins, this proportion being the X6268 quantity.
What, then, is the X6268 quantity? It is 0.25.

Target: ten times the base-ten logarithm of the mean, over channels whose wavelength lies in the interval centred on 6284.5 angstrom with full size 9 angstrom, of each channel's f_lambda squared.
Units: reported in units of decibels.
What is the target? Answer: 25.8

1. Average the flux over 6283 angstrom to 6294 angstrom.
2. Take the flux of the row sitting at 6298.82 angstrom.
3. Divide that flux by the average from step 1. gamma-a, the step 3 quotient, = 0.97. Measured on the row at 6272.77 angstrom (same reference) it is 0.91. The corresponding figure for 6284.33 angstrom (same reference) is 0.94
